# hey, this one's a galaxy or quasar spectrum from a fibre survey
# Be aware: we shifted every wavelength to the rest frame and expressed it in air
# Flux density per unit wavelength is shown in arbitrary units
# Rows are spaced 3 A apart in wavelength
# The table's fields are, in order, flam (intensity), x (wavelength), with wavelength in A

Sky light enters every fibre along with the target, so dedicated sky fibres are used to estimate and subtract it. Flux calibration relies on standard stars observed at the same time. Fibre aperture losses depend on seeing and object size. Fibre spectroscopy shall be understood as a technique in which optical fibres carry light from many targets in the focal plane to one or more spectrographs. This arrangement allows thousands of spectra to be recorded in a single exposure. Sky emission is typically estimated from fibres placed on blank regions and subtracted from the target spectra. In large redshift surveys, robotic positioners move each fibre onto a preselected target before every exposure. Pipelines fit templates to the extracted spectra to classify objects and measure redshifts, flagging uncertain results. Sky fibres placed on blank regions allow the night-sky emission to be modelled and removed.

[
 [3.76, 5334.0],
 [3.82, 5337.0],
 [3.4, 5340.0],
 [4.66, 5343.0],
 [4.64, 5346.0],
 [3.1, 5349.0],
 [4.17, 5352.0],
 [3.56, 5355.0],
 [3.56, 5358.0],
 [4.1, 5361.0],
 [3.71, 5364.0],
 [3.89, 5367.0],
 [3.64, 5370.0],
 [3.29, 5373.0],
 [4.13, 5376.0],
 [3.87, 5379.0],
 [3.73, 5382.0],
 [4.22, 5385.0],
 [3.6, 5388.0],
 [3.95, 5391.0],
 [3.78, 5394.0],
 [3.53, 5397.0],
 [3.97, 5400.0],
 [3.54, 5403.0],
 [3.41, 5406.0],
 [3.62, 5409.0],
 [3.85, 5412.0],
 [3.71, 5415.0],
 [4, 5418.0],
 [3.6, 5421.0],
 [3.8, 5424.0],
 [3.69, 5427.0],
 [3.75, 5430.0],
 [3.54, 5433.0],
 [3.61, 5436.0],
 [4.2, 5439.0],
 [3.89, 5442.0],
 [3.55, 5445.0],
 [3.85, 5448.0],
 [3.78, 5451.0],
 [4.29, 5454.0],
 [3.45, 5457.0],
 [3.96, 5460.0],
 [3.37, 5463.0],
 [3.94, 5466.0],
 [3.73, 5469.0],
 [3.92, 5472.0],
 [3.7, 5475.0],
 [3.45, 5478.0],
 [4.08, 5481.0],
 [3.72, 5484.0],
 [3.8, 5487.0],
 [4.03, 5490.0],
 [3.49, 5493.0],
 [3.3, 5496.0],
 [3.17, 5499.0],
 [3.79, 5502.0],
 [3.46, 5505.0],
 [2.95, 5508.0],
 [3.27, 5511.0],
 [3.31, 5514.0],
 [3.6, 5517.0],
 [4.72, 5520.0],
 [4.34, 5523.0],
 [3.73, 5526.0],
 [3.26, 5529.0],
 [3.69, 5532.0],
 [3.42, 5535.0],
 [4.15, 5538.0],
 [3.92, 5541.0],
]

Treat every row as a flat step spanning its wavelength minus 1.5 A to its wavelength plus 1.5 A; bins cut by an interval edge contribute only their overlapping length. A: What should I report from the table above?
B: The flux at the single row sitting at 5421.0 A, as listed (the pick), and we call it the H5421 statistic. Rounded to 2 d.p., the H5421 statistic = 3.60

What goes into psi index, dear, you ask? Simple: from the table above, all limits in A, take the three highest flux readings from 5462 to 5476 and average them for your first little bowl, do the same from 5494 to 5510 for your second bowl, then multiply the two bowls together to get 13.6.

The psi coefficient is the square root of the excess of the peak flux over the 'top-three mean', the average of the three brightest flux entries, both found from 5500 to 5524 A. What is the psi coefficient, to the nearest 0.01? 0.66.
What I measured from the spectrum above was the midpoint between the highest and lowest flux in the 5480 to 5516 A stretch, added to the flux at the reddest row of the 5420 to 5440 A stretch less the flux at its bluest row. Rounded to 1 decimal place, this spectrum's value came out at 4.1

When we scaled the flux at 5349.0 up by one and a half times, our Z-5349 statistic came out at 4.65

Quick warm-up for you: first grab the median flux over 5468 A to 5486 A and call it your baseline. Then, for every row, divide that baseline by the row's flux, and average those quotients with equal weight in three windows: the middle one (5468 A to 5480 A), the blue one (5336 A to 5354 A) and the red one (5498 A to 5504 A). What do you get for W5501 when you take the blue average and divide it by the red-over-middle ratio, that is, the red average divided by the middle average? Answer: 0.90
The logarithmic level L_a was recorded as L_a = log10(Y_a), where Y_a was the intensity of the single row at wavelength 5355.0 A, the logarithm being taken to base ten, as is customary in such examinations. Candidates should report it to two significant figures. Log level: 0.55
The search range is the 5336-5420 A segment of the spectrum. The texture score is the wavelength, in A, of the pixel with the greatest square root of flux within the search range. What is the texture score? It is 5343.0 A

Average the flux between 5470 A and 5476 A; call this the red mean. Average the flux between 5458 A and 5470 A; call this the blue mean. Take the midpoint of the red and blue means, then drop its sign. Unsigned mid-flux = 3.78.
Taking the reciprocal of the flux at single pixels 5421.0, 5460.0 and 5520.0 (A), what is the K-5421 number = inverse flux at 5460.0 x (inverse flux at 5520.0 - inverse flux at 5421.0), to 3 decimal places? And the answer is -0.017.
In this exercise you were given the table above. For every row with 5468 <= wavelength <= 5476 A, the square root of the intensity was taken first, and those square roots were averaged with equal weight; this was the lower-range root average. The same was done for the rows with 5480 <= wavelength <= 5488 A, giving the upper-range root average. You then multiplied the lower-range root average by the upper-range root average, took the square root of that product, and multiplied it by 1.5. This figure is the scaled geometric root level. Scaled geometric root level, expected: 2.93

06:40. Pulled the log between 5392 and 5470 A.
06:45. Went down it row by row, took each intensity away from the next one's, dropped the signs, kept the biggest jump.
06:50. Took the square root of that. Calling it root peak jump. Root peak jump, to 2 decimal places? 0.92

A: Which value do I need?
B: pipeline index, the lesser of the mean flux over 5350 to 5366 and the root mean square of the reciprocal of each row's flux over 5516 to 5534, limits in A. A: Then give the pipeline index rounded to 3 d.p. 0.263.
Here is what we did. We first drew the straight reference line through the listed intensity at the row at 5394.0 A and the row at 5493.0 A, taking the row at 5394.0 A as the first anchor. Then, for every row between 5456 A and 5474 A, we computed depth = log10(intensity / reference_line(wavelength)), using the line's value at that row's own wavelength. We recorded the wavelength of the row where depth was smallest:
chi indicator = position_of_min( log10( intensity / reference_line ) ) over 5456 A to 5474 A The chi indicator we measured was 5463.0 A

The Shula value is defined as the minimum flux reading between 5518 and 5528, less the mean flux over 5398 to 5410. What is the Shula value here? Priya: 0.10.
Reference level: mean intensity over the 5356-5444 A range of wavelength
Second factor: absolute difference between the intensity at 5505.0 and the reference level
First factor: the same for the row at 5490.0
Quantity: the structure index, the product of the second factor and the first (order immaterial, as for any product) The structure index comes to 0.081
